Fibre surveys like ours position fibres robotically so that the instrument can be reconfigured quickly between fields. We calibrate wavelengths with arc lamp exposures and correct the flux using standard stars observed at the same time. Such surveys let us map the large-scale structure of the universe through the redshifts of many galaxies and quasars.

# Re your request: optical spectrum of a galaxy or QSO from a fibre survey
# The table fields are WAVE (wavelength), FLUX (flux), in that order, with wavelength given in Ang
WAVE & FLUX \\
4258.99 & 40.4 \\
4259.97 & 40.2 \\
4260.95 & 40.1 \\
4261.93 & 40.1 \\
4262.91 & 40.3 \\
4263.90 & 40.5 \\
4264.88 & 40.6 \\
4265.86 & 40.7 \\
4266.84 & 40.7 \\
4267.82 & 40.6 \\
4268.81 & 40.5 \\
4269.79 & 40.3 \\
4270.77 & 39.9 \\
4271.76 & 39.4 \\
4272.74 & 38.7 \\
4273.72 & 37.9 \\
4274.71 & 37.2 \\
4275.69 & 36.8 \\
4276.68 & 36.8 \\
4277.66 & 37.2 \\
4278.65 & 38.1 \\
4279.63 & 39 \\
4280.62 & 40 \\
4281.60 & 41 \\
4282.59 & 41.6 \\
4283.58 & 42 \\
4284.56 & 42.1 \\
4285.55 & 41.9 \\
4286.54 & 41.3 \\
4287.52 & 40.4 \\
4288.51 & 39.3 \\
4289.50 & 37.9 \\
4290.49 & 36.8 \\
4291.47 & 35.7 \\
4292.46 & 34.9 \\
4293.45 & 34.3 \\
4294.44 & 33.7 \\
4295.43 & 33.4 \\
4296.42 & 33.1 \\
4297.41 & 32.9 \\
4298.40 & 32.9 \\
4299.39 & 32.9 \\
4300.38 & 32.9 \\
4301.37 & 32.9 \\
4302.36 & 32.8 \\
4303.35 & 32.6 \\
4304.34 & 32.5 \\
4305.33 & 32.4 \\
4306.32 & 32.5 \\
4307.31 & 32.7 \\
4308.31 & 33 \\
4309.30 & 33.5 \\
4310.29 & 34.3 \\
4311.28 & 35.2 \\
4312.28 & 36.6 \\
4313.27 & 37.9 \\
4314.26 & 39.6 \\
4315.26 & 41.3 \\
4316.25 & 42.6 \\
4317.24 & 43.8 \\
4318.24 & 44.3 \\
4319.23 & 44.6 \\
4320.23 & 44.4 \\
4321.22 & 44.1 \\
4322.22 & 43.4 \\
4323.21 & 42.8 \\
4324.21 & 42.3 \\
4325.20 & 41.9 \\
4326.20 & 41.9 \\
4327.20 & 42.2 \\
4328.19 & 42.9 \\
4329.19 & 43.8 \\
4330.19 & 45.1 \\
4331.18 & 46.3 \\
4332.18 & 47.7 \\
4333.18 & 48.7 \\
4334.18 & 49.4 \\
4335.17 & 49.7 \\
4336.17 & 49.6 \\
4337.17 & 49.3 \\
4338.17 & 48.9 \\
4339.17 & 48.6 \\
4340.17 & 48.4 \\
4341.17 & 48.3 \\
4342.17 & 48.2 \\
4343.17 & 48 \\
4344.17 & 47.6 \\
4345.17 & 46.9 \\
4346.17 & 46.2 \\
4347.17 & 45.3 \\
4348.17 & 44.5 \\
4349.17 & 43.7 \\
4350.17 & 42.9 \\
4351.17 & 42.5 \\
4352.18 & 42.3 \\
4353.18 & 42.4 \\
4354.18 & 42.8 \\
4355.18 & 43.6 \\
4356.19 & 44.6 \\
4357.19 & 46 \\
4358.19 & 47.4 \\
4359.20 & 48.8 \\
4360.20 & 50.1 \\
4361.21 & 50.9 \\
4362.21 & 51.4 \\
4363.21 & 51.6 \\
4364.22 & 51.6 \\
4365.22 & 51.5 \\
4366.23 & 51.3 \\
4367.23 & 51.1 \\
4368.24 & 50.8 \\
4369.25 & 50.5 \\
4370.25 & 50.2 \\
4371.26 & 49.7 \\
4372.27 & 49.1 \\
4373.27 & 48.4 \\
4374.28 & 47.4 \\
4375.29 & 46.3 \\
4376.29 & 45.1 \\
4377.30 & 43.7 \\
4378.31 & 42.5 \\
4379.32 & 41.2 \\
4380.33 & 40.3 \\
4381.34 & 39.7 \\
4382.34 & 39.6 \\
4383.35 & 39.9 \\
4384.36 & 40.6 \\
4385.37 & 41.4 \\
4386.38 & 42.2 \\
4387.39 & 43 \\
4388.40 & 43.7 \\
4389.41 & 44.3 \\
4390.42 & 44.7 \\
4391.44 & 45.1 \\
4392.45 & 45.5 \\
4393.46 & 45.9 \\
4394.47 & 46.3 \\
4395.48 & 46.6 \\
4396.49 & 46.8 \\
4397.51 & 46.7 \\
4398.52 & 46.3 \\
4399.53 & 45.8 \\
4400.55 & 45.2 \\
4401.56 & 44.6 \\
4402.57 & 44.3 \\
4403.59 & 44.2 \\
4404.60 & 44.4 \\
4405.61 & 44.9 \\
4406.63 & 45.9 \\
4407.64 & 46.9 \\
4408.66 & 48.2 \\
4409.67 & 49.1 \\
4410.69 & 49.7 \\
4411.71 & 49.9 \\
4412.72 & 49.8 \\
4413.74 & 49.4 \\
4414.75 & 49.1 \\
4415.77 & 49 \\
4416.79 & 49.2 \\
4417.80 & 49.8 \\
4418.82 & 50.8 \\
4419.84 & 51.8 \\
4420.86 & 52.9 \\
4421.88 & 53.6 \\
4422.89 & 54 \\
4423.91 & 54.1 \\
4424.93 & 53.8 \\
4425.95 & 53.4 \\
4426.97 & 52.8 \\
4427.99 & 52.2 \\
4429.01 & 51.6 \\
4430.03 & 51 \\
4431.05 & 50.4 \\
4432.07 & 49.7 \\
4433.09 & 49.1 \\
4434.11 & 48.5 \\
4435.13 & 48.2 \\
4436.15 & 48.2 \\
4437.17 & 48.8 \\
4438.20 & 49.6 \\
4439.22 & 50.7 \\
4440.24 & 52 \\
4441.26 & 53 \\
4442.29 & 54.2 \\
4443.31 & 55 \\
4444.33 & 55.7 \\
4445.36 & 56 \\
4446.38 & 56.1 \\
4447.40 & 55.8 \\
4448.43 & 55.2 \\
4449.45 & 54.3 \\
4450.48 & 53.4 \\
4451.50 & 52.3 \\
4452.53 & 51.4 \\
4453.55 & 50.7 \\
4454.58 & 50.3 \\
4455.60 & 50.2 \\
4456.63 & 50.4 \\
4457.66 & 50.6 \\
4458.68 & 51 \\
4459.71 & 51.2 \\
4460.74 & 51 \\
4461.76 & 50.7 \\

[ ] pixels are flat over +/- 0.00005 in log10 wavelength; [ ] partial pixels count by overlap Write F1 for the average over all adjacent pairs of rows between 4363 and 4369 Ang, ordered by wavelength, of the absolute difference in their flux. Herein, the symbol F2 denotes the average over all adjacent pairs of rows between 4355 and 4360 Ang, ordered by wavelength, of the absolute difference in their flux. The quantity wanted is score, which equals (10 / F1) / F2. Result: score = 48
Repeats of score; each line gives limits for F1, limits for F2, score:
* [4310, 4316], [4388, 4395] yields 16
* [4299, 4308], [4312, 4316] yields 64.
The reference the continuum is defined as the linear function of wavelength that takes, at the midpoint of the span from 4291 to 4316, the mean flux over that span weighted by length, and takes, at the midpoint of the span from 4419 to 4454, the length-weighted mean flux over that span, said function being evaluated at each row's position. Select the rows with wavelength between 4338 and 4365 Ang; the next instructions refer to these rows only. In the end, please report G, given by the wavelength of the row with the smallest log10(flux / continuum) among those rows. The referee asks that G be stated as 4353.18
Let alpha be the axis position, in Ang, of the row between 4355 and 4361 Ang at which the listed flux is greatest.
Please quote 4360.20 Ang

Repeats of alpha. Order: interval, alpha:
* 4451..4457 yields 4451.50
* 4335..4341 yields 4335.17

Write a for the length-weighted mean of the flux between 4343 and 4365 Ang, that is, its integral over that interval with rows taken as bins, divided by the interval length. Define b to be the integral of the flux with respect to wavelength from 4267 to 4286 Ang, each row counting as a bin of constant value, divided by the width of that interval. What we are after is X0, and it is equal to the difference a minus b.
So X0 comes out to 6.9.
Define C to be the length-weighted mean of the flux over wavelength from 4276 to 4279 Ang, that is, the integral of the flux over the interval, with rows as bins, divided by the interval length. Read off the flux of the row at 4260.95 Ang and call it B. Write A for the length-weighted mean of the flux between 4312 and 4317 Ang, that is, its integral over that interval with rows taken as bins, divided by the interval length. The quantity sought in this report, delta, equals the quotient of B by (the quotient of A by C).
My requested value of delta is 37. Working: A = 40.0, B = 40.1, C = 37.2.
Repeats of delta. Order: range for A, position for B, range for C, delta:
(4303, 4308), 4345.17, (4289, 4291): 54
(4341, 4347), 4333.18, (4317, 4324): 45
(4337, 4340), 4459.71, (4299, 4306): 34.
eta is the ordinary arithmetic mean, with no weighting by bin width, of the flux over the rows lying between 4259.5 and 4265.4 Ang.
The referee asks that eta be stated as 40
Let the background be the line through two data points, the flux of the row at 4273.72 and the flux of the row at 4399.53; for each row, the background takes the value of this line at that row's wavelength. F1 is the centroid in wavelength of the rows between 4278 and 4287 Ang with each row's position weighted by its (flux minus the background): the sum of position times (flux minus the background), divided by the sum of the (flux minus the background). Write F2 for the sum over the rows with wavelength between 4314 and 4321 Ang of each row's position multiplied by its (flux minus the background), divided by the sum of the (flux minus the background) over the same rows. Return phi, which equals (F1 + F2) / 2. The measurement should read 4301.1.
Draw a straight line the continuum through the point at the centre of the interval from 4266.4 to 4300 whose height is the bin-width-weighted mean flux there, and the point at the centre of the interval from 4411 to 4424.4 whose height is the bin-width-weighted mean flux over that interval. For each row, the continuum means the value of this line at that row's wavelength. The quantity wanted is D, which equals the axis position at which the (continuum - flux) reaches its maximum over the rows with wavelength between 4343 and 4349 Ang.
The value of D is 4348.17 Ang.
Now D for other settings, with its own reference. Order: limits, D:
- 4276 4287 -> 4276.68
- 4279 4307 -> 4305.33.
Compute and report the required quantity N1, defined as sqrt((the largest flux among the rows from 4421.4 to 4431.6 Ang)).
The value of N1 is 7.4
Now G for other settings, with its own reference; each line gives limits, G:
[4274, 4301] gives 4300.38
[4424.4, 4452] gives 4436.15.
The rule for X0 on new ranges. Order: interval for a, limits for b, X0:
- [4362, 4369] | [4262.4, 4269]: 10.7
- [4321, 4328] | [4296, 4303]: 9.7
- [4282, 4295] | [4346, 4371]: -8.8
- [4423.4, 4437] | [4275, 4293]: 11.9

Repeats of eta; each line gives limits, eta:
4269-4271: 40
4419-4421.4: 52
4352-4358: 44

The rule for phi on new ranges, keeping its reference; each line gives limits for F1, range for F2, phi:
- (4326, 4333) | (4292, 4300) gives 4313.4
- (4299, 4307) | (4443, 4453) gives 4375.1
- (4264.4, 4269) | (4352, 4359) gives 4312.4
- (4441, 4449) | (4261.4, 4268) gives 4355.0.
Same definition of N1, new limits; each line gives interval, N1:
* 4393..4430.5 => 7.4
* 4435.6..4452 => 7.5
